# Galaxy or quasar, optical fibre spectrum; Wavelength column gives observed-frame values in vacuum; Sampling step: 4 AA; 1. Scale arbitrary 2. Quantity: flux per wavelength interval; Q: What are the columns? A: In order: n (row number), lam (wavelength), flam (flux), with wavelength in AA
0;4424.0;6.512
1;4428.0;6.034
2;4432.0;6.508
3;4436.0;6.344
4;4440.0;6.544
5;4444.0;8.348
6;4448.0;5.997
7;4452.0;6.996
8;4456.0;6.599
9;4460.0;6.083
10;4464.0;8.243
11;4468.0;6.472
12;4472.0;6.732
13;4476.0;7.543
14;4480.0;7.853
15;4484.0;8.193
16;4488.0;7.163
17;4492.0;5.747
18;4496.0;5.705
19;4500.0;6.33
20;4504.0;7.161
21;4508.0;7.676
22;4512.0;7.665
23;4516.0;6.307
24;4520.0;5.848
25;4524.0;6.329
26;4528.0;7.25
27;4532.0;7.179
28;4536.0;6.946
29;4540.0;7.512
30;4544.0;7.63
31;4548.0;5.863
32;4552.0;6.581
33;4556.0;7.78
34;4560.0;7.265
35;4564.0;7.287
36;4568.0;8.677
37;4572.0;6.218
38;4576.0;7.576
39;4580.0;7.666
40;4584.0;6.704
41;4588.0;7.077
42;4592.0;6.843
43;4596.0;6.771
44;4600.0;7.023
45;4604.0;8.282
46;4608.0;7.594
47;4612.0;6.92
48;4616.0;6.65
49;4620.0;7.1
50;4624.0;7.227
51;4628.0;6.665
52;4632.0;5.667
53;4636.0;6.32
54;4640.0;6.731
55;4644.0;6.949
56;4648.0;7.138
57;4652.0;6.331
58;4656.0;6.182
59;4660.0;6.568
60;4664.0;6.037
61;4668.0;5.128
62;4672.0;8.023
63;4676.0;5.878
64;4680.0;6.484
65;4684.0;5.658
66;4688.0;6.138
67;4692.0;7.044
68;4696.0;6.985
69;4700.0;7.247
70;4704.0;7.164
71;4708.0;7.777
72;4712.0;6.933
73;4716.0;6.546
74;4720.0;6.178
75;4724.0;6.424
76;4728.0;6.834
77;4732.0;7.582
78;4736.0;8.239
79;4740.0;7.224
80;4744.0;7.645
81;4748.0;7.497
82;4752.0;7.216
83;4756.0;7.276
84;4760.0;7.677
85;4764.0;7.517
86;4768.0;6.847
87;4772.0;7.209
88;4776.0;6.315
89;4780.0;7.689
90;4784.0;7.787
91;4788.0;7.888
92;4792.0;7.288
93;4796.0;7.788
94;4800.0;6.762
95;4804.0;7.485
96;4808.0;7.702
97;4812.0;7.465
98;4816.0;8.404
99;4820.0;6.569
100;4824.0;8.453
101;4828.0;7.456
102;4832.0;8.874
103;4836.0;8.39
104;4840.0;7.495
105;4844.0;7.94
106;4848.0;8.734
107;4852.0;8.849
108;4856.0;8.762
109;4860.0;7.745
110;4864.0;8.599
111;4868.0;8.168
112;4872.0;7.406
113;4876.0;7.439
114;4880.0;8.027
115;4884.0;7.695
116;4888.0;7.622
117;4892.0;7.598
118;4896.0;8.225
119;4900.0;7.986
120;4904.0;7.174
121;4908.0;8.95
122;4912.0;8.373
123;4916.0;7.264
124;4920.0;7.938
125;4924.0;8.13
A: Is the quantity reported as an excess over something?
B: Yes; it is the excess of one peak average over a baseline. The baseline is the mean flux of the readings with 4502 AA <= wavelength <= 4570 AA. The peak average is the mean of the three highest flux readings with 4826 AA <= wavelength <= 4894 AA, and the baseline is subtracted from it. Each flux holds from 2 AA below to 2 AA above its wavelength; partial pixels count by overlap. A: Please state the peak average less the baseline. 1.7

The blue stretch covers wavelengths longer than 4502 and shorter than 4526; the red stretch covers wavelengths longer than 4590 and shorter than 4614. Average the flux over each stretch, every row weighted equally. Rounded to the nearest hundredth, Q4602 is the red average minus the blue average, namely 0.41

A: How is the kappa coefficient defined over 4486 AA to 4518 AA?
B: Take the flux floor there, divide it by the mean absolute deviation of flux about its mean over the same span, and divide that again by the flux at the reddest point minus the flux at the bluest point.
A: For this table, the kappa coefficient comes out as -10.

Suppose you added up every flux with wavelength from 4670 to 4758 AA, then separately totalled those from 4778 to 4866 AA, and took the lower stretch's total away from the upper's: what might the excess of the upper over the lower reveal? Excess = 20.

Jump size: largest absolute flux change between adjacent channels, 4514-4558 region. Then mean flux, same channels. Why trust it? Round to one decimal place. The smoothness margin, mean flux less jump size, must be 5.1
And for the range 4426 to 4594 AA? 4.5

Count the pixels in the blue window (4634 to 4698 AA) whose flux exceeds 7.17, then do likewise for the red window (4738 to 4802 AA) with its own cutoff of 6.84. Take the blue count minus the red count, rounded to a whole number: -13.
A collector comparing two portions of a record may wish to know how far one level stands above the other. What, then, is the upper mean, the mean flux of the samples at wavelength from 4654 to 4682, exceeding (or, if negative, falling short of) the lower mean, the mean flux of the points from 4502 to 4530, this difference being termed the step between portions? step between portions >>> -0.6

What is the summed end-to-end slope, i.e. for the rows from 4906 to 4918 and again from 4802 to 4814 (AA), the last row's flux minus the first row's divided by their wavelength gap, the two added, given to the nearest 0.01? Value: -0.21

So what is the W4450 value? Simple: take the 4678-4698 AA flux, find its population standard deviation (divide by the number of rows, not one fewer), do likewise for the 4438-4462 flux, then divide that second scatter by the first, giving 1.5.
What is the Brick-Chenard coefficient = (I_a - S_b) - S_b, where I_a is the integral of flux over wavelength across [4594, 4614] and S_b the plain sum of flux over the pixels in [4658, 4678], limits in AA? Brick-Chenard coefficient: 83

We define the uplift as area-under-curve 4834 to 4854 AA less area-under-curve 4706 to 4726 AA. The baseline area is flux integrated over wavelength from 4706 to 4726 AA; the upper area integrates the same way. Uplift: 30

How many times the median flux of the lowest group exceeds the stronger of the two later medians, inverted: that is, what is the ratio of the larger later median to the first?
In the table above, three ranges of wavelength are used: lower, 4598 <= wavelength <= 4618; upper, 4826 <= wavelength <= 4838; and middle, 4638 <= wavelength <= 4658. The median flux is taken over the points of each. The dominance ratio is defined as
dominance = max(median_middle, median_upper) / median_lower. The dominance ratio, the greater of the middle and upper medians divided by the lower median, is 1.19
